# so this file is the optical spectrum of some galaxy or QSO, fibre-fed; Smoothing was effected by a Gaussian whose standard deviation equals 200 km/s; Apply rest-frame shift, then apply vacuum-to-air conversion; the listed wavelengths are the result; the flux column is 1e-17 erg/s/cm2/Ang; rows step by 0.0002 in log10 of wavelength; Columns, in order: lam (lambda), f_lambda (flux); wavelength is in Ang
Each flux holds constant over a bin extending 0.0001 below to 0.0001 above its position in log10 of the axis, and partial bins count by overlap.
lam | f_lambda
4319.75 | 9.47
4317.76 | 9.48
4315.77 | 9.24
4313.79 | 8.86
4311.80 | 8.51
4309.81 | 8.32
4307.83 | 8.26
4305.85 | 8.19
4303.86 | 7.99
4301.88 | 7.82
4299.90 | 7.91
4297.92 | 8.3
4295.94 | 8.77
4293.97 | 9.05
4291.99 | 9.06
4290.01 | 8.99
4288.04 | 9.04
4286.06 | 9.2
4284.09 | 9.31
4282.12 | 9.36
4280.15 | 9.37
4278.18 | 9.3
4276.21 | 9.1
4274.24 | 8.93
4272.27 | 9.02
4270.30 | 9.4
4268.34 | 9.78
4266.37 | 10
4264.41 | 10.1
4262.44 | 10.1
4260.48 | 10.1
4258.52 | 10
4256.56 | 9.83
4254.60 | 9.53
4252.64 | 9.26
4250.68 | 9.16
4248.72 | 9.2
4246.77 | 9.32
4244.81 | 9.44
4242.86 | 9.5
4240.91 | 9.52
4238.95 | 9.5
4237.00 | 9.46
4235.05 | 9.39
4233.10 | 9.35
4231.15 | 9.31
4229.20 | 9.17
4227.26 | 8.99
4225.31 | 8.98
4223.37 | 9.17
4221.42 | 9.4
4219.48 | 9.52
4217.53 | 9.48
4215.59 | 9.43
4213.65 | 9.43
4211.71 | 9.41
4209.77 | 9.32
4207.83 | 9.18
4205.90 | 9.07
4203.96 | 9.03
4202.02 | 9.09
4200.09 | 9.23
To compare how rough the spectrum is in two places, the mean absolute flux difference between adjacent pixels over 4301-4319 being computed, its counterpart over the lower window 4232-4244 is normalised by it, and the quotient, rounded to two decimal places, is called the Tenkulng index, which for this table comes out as 0.18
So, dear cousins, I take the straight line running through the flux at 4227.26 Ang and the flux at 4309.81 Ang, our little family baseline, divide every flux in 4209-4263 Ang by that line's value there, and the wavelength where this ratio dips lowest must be 4225.31 Ang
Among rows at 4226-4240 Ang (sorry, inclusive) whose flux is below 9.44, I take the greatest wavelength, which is 4235.05 Ang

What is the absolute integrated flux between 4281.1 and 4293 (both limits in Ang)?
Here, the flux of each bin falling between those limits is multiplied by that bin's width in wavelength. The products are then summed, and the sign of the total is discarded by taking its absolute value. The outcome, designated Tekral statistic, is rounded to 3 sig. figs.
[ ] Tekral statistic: 109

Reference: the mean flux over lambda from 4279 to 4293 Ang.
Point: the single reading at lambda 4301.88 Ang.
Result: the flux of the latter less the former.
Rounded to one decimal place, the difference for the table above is -1.4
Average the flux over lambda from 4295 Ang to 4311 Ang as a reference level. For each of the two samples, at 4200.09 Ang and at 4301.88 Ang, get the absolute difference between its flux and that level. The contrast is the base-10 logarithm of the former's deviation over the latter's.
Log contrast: 0.44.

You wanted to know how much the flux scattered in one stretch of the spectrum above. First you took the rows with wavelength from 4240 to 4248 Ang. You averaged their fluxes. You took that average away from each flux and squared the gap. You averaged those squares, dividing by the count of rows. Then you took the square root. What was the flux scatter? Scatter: 0.08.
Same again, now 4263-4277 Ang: 0.45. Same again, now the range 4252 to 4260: 0.28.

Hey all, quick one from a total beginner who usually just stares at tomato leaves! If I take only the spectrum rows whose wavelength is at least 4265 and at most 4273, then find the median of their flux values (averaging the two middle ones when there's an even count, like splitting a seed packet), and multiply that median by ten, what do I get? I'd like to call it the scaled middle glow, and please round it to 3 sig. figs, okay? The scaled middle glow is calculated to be 95.9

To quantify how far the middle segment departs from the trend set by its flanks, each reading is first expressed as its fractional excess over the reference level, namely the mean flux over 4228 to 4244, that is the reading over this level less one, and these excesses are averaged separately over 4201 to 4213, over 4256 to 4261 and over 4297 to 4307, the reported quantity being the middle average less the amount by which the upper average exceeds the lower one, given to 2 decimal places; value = 0.18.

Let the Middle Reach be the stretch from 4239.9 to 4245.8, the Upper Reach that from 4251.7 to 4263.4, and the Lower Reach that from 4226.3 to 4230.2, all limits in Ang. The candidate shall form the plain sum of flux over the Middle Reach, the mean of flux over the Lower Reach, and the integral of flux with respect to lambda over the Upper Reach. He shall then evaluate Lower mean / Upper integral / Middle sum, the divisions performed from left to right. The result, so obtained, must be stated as 0.0028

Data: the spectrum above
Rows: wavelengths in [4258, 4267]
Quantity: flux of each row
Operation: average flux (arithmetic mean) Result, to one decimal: 10.1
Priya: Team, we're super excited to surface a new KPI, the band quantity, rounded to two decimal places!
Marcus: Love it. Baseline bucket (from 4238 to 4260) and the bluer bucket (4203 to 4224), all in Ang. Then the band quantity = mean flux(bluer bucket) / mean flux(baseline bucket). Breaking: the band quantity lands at 0.98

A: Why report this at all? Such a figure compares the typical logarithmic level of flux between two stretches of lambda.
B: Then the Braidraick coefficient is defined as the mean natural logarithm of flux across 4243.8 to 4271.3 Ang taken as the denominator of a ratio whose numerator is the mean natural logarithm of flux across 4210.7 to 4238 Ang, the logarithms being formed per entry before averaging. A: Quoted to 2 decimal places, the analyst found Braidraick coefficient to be 0.98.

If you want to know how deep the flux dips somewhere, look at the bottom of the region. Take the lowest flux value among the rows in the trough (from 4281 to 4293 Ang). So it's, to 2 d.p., 8.99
